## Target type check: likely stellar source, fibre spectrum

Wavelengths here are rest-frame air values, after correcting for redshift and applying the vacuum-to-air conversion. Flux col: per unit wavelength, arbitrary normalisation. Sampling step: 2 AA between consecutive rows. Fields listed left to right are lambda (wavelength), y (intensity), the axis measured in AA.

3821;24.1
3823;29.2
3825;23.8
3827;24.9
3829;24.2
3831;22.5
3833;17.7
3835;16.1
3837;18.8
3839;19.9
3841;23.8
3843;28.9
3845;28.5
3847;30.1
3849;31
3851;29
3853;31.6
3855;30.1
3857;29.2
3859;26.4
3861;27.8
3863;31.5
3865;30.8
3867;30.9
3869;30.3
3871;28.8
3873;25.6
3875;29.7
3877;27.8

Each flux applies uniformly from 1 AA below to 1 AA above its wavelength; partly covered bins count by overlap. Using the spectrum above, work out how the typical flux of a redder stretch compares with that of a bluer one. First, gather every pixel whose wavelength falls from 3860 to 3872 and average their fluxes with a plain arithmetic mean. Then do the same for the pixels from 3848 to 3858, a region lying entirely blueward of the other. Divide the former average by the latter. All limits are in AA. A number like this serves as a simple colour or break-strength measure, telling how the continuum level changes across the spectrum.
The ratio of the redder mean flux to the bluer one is 1.0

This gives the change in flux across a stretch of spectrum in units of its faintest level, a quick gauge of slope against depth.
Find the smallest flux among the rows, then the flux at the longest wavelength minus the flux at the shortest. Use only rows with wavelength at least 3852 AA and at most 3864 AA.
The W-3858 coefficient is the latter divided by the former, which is 0.0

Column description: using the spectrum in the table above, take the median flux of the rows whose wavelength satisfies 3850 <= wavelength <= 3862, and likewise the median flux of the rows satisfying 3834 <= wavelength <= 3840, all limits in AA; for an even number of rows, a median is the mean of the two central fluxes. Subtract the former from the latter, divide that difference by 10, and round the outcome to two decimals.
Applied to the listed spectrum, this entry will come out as -1.03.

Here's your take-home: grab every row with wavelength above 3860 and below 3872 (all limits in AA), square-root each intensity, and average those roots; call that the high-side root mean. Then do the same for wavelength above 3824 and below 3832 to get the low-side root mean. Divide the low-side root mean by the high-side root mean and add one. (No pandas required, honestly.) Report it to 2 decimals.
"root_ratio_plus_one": 1.89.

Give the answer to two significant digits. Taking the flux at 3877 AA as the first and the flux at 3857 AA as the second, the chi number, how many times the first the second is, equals 1.1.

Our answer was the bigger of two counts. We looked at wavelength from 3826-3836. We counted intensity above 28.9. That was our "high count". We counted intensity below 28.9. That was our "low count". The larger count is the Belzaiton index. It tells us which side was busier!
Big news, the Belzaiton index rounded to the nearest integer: 5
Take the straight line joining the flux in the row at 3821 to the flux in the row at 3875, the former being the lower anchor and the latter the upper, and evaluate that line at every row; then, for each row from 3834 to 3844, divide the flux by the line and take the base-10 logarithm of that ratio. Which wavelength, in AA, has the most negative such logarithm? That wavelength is 3835 AA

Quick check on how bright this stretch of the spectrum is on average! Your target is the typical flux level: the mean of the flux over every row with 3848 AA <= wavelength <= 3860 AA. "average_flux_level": 30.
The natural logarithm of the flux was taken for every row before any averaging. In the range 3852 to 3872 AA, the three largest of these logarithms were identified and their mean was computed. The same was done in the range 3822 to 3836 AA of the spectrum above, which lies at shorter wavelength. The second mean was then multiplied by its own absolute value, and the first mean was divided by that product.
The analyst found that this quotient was 0.324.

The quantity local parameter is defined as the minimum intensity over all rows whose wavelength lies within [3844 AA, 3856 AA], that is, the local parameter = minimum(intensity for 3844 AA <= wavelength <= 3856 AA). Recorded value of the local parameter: 28.5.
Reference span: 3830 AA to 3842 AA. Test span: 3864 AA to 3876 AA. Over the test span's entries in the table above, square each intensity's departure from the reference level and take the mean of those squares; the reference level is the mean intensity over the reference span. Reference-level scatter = 95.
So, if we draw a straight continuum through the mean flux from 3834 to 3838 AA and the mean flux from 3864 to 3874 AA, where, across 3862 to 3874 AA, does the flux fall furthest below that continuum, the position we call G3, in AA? 3873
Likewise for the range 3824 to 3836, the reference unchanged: 3835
